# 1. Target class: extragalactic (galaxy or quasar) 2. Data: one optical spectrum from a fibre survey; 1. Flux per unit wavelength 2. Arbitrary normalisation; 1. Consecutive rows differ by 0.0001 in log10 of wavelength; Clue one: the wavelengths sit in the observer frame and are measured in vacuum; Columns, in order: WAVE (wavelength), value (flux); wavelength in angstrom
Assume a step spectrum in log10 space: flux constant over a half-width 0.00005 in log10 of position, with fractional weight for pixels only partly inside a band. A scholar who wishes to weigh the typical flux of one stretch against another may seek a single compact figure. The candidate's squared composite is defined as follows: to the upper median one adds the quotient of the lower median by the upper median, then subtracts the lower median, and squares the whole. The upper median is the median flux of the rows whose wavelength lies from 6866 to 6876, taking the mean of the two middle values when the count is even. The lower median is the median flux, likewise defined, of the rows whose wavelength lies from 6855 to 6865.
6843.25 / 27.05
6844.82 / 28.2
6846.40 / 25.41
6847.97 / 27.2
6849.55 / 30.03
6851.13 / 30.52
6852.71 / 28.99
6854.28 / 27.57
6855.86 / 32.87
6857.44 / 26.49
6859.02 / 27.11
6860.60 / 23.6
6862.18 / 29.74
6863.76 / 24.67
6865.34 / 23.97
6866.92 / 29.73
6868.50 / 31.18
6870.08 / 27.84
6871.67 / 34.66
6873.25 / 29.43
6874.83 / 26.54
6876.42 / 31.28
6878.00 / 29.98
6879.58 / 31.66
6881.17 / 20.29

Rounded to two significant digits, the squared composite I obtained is 14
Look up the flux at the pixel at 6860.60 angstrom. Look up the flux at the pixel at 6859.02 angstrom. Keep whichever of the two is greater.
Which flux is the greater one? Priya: 27.1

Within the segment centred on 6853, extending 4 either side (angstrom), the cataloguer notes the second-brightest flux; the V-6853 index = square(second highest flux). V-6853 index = 931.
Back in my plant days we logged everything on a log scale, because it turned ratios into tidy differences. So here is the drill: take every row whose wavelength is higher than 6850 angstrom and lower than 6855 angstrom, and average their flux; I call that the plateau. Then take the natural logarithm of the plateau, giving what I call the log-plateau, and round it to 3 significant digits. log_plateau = 3.37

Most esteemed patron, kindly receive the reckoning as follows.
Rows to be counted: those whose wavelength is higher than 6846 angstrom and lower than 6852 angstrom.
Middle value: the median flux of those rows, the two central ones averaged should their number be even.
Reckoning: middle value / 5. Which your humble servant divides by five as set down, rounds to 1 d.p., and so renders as 5.7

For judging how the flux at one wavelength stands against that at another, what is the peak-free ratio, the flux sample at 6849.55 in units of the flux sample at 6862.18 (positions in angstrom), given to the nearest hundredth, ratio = 1.01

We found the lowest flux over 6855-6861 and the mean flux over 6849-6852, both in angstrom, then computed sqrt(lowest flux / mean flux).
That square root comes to 0.88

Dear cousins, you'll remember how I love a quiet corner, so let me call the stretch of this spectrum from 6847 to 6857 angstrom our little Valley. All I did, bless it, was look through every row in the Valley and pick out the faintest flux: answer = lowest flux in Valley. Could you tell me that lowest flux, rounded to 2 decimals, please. 27.20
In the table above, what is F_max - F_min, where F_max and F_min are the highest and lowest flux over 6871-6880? 8.1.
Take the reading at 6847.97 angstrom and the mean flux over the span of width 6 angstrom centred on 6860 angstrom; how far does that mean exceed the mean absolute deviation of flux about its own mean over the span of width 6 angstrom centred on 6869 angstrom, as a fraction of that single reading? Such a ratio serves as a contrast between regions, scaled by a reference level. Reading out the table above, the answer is 0.91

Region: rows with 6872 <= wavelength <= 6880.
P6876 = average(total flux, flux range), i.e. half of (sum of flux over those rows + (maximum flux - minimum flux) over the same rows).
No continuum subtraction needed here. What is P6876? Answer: 77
